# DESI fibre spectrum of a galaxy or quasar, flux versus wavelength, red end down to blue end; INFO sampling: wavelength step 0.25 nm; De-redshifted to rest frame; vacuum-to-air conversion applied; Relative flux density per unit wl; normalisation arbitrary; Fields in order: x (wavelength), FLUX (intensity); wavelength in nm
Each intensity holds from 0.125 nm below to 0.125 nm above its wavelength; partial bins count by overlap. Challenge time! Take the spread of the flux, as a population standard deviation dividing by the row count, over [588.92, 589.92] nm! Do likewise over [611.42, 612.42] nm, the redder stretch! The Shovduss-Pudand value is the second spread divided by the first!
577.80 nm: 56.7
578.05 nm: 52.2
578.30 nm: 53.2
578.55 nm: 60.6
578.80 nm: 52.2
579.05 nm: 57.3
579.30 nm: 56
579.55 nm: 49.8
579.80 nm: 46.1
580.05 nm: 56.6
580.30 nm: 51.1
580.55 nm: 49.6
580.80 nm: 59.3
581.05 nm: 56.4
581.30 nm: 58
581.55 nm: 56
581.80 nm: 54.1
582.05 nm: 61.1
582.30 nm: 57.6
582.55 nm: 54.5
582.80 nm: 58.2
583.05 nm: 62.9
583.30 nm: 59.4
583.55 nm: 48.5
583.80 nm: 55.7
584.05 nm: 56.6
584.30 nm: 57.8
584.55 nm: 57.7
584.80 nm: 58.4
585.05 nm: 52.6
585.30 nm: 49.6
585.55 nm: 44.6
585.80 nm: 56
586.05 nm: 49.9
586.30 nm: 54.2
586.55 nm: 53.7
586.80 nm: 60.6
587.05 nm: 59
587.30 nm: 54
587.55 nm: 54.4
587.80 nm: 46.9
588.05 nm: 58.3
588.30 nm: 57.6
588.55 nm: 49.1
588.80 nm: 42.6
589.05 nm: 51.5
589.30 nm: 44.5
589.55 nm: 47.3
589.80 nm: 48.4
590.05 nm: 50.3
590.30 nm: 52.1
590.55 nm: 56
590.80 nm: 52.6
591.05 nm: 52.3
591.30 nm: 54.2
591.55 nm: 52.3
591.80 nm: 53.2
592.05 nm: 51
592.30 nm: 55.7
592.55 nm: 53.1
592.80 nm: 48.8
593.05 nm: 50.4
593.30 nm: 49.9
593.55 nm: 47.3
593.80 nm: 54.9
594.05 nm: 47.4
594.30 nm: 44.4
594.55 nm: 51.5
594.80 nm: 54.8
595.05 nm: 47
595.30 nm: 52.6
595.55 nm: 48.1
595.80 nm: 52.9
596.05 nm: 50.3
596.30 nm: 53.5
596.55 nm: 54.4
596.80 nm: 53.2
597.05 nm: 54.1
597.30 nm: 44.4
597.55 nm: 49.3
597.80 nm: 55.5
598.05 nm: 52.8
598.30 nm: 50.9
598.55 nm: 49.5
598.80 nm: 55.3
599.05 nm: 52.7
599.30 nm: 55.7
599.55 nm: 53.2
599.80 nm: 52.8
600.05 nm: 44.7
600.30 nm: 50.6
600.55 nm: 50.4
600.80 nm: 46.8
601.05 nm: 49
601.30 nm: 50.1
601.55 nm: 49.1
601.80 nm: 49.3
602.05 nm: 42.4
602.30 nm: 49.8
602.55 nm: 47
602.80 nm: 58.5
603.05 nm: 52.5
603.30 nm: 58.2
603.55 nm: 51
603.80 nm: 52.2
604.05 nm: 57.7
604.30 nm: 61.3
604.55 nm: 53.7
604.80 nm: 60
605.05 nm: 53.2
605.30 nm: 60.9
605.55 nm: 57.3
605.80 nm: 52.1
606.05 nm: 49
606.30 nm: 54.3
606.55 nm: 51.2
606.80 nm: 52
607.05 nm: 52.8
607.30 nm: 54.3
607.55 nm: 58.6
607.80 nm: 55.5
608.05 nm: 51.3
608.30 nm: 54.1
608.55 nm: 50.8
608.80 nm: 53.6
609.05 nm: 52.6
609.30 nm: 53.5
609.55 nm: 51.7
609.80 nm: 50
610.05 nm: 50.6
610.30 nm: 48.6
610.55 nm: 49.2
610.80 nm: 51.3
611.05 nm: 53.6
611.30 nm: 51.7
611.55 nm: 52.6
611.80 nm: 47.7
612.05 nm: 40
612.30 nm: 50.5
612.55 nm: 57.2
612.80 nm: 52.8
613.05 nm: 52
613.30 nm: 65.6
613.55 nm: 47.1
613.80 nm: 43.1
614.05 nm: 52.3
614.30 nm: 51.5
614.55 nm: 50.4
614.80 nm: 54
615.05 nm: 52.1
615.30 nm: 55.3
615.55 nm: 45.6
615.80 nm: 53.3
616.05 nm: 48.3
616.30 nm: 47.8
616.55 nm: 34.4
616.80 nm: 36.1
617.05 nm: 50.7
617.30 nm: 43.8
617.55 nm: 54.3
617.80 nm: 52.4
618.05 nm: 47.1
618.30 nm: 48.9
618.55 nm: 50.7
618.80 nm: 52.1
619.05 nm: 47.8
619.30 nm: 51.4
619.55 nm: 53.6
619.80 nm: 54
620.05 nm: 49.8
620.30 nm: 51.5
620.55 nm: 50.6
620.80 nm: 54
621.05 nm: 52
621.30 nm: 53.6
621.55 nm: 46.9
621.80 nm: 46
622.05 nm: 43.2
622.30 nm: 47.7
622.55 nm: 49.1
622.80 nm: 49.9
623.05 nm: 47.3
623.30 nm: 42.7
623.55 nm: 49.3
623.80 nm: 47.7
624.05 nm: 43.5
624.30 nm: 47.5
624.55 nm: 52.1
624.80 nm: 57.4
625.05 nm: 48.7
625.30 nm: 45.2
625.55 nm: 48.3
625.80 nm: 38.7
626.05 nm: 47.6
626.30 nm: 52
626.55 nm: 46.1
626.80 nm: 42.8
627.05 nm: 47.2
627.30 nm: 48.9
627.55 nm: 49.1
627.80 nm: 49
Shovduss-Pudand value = 1.9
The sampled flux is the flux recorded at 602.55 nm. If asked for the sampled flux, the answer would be 47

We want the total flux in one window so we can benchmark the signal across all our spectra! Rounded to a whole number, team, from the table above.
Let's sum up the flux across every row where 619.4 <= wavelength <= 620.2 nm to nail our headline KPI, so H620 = 157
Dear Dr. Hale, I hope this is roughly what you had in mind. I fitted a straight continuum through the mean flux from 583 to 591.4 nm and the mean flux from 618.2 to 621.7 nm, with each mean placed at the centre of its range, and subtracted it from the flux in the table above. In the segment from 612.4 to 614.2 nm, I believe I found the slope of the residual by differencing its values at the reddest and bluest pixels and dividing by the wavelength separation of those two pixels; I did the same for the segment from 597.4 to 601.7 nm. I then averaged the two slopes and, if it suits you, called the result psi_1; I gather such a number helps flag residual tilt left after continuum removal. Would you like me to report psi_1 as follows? -1.6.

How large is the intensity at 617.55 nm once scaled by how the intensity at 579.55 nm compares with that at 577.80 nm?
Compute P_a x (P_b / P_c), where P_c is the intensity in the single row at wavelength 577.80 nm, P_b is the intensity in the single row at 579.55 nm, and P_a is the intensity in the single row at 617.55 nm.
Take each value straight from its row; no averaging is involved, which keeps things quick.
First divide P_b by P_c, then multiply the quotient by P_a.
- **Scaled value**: 48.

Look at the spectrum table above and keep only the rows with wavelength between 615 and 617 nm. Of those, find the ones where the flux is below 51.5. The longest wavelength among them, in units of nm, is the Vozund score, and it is 616.80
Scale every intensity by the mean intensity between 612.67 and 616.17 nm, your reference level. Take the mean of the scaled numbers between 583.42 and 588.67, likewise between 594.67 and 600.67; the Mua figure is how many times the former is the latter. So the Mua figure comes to 1.05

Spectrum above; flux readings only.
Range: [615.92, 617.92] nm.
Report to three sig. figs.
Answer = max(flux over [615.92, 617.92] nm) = 54.3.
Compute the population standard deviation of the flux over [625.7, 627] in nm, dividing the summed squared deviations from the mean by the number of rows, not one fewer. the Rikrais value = 4.5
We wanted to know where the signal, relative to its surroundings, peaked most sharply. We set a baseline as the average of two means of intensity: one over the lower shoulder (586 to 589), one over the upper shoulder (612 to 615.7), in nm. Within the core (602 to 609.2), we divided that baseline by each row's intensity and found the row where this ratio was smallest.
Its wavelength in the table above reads 604.30 nm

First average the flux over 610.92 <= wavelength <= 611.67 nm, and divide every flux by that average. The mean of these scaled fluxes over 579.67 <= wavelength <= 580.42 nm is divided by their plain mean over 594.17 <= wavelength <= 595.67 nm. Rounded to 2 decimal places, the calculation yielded 1.03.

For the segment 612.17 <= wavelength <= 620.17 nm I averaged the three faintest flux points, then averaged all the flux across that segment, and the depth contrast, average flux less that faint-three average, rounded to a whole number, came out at 12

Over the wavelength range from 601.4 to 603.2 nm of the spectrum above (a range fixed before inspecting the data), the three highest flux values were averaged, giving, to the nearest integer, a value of 54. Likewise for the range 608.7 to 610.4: 53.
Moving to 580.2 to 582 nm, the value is 58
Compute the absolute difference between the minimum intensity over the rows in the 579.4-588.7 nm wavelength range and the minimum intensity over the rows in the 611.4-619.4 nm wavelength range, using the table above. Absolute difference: 10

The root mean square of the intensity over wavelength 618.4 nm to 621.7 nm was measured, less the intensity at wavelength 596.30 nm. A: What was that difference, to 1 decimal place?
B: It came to -2.1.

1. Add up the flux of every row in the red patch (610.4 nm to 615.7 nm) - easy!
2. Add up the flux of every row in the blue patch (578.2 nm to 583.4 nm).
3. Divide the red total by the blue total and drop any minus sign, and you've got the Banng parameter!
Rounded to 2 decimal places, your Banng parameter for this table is 0.92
